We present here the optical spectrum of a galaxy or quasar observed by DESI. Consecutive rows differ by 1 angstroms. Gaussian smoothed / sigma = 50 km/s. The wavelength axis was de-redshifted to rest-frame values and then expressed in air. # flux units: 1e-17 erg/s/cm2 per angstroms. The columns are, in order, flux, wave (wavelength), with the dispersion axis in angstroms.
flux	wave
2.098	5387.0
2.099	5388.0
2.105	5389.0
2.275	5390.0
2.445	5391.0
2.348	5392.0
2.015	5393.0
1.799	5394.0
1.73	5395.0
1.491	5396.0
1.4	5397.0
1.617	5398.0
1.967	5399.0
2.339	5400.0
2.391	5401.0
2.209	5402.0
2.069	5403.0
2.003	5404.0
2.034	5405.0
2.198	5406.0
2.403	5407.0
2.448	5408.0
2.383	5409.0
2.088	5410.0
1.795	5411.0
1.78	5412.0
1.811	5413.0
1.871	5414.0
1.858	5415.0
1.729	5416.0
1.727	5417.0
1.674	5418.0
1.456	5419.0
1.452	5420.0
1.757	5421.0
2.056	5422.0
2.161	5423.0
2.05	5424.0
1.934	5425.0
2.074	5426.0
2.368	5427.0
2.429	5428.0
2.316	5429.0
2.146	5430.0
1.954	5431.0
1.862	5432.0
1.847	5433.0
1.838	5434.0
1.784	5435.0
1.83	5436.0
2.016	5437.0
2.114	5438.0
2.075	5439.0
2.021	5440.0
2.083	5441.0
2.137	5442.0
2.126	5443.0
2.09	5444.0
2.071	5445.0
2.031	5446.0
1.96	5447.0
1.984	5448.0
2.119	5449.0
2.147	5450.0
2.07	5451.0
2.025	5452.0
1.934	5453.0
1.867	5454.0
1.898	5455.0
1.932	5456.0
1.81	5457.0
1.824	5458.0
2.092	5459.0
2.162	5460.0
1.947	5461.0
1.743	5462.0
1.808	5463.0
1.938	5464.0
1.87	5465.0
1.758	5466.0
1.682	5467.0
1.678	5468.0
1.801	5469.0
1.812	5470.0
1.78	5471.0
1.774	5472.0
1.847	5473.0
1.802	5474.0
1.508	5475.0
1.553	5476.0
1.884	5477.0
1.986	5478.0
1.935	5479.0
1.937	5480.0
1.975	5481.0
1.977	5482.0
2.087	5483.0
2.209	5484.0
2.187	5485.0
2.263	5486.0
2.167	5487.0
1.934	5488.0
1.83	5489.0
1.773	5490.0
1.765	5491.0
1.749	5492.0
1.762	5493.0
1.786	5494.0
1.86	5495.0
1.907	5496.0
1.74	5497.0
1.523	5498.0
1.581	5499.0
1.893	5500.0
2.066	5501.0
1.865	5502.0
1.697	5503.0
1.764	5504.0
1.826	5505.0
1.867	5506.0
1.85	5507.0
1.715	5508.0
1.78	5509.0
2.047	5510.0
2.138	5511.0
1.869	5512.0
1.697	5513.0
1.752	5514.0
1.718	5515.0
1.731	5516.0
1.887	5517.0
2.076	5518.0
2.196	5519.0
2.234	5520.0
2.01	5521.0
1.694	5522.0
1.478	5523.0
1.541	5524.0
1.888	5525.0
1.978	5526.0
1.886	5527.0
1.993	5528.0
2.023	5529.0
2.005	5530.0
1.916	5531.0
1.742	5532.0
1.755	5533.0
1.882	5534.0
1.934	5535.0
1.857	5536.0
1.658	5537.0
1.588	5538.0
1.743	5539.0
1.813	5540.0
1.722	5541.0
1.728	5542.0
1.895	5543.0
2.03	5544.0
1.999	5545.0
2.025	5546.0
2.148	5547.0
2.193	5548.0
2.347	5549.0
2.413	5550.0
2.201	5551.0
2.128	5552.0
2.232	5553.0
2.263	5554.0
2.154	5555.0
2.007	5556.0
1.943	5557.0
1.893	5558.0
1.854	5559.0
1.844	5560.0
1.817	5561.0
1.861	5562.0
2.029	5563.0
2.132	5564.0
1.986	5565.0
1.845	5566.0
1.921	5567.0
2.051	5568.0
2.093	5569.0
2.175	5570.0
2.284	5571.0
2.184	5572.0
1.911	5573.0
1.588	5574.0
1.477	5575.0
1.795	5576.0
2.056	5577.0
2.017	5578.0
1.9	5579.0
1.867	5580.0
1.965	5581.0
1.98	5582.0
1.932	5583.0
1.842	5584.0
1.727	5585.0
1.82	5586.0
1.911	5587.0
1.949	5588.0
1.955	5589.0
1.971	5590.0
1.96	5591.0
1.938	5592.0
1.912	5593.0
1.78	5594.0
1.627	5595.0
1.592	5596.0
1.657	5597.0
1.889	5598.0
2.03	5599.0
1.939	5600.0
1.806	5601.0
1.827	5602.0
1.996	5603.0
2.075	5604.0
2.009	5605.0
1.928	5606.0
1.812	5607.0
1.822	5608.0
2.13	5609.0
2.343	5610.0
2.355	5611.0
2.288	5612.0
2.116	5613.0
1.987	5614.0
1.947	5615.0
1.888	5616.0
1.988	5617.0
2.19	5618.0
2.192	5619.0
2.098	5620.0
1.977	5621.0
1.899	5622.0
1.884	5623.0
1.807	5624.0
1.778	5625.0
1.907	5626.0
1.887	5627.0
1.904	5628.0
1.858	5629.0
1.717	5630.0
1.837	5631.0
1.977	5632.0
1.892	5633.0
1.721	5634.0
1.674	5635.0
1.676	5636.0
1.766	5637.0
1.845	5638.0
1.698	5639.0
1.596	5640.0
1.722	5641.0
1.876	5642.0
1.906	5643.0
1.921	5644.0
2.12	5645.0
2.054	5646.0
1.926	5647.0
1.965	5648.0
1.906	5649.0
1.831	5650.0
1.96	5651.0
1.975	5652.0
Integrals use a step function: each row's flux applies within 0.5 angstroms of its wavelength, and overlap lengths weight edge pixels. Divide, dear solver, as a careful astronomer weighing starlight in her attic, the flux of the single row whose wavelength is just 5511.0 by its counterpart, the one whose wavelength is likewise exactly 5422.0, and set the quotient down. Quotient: 1.04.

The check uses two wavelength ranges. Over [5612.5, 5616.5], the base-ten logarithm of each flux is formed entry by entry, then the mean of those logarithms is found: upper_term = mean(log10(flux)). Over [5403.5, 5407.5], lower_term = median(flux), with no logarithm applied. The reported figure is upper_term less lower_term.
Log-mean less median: -1.82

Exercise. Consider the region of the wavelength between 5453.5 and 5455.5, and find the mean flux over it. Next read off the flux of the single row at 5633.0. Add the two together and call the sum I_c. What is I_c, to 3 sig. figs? 3.77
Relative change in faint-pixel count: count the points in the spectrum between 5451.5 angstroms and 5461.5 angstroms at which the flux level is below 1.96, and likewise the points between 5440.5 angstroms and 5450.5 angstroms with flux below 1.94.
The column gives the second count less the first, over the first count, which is -1.0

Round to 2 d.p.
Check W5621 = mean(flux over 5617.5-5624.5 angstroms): 2.01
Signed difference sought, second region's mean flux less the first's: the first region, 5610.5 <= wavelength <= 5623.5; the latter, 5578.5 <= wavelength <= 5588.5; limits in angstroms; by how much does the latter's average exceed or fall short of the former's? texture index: -0.17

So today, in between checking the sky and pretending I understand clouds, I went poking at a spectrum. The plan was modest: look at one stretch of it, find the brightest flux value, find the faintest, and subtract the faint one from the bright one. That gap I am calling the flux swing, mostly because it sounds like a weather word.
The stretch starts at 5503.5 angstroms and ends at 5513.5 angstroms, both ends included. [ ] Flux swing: 0.44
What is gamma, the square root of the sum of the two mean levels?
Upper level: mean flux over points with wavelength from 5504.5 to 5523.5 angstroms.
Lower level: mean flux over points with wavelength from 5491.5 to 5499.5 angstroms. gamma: 1.90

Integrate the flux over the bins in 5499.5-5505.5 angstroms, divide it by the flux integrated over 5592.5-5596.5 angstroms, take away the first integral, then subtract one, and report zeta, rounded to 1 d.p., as -10.5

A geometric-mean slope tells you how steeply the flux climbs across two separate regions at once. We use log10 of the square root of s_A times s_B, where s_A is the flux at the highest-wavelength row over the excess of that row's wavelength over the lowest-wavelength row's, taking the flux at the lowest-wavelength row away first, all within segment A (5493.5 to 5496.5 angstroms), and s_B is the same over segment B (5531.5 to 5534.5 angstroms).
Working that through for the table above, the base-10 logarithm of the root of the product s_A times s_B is -1.2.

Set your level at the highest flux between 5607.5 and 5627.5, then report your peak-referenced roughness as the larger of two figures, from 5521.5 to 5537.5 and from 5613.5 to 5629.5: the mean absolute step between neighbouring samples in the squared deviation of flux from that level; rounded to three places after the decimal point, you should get 0.128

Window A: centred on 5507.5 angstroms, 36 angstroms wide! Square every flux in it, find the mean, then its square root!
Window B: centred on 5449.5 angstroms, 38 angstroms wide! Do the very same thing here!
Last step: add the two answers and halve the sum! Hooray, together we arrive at 1.89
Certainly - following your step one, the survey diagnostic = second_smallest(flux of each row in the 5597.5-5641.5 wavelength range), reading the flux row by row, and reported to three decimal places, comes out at 1.674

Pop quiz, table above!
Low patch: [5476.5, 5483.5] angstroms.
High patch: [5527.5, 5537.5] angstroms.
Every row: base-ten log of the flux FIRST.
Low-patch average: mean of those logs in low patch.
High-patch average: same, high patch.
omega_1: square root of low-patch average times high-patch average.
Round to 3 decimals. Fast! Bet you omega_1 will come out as 0.283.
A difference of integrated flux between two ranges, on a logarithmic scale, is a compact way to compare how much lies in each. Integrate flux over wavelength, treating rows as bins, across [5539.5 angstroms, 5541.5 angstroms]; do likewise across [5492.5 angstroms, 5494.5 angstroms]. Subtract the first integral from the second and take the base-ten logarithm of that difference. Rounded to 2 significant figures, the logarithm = -1.9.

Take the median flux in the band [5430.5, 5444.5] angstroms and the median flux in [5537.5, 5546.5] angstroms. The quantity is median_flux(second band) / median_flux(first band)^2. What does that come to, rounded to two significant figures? 0.44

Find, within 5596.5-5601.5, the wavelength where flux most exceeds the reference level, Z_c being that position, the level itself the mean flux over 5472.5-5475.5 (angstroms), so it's 5599.0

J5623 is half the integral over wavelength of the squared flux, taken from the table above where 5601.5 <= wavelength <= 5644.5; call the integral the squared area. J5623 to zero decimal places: 80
